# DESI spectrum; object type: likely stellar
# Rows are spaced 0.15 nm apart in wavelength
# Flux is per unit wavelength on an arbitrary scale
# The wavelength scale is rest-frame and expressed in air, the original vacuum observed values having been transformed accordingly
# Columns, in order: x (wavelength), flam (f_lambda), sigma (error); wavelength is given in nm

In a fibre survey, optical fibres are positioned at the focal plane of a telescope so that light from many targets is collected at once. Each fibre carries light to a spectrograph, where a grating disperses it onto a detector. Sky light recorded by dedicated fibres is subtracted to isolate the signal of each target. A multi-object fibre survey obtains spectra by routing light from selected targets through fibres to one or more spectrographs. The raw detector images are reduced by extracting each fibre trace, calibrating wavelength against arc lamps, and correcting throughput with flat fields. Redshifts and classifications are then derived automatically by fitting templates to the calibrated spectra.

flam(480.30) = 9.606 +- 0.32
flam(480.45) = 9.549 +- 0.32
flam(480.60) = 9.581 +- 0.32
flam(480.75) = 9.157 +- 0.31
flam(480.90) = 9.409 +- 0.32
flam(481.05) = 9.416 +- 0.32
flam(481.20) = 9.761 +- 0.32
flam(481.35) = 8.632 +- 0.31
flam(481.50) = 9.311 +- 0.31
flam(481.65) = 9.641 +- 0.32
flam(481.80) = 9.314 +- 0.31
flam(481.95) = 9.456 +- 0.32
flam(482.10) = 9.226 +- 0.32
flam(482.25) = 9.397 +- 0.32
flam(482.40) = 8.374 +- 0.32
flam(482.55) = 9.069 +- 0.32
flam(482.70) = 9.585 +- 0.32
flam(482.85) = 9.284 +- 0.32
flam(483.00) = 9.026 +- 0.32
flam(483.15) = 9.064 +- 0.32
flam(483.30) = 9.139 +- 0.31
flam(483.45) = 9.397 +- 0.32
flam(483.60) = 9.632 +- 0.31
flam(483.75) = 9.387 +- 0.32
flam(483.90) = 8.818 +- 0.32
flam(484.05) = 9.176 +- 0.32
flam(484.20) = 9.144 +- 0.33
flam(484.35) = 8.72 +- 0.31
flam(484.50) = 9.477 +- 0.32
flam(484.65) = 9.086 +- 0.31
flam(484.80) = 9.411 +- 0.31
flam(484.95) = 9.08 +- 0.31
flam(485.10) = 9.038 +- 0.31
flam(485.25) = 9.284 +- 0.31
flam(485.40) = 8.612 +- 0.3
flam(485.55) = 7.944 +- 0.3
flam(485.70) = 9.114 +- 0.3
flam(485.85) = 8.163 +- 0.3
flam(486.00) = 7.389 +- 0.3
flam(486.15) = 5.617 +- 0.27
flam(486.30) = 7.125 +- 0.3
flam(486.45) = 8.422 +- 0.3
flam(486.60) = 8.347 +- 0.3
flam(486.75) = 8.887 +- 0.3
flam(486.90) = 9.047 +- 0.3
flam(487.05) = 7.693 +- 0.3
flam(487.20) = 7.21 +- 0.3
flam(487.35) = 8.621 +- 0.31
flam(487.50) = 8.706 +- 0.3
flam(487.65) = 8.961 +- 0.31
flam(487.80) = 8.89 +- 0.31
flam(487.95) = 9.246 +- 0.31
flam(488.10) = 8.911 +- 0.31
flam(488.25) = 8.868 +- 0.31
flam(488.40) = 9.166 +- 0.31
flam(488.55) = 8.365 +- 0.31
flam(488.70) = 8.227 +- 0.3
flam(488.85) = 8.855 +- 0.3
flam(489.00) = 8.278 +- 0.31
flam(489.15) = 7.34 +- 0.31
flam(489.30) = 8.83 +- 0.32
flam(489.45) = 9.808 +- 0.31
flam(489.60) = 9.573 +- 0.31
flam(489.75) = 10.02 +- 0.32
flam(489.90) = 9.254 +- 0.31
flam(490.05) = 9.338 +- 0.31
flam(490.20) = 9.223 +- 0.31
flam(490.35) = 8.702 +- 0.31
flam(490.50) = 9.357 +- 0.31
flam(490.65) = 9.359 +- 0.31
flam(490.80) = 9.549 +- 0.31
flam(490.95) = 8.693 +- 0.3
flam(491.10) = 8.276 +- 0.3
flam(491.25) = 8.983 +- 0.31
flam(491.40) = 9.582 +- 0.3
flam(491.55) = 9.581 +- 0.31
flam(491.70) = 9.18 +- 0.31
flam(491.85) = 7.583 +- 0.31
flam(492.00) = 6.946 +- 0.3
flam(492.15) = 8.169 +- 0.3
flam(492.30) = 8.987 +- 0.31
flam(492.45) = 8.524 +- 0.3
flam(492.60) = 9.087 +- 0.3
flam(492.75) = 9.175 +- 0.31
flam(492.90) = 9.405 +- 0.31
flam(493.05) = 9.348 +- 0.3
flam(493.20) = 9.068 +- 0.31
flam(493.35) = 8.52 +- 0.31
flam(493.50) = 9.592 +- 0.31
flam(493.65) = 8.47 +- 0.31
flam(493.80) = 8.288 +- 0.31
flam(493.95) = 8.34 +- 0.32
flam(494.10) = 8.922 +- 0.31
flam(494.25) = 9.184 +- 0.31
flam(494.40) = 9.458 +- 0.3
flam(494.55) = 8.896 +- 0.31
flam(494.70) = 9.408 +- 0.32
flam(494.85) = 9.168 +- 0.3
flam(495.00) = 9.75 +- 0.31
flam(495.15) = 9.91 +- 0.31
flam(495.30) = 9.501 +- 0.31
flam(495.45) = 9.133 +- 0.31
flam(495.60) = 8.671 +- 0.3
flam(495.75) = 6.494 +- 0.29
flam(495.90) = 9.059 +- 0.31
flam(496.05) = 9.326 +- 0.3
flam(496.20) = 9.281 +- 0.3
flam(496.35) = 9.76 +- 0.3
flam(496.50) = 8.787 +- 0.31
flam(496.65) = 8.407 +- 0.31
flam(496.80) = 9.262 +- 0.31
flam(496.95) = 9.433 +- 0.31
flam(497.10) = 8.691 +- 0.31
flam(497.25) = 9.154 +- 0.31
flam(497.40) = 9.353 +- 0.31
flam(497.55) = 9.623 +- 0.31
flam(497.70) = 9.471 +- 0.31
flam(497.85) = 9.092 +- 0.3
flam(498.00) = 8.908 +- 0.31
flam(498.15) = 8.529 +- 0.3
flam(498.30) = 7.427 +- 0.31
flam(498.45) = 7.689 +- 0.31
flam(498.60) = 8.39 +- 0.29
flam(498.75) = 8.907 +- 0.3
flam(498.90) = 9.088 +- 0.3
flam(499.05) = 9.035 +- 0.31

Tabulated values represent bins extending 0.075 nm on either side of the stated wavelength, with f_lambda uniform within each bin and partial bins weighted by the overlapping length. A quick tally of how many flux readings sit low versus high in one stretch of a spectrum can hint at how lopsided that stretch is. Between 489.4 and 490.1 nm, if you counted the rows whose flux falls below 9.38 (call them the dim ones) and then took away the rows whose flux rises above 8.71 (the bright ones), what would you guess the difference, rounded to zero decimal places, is -3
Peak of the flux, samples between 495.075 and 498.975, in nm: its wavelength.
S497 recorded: 495.15 nm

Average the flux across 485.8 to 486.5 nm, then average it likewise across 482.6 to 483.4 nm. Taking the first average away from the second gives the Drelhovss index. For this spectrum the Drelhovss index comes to 1.9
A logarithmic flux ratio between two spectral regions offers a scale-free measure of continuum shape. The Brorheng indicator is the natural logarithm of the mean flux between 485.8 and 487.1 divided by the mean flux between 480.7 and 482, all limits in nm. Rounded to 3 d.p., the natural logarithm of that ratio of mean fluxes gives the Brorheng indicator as -0.174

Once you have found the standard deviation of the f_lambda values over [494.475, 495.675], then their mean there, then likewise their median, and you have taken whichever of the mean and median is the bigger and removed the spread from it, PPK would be 8.9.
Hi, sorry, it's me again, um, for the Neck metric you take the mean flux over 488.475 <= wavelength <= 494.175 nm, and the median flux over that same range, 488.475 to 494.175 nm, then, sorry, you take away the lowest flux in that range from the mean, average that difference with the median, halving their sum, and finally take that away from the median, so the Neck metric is 3.53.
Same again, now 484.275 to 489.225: 2.92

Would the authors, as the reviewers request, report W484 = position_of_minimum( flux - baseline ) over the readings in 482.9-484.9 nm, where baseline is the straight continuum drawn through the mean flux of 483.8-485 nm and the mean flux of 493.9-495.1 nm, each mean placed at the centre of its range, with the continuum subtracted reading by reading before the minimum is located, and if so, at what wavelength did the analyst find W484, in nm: 484.35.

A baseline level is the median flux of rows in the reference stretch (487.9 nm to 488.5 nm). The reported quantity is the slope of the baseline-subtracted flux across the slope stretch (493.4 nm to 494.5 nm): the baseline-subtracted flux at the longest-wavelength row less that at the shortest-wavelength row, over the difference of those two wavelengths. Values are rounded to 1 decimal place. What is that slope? -0.1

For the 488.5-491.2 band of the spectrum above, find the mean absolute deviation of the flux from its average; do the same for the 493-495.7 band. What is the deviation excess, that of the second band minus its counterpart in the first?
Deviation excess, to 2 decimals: -0.16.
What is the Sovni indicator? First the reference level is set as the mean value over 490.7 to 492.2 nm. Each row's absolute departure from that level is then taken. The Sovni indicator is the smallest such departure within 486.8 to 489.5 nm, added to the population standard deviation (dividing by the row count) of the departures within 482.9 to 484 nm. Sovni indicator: 0.29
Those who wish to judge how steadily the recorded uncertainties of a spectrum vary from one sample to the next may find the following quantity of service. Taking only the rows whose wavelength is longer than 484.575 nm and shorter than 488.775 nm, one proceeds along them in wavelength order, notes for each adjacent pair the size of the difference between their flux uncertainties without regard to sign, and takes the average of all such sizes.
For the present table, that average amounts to 0.0041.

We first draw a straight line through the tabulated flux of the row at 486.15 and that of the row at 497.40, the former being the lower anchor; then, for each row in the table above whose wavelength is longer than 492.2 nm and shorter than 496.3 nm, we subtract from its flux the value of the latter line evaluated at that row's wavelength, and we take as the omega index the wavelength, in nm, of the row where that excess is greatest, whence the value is 492.90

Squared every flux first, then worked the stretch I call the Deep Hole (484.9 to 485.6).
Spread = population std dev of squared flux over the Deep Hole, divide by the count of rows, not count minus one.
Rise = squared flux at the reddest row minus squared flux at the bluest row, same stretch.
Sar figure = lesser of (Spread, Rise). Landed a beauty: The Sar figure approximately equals -19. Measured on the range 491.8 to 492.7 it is 12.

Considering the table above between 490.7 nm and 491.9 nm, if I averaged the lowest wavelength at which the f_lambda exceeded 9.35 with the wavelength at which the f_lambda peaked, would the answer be 491.10 nm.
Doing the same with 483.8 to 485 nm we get 484.50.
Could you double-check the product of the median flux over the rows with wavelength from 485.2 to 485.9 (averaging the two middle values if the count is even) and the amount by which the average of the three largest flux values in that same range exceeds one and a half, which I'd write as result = 64.6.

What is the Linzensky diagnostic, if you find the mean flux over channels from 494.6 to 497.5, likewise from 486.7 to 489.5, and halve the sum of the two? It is 8.85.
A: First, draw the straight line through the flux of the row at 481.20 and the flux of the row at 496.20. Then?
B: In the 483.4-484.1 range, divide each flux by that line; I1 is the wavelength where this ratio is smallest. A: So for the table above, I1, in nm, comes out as 483.90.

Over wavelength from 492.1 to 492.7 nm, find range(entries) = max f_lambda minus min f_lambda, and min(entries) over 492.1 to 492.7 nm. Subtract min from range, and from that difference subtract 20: -27.3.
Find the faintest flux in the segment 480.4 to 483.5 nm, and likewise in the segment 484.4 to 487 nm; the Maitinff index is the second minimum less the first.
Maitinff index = -2.8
